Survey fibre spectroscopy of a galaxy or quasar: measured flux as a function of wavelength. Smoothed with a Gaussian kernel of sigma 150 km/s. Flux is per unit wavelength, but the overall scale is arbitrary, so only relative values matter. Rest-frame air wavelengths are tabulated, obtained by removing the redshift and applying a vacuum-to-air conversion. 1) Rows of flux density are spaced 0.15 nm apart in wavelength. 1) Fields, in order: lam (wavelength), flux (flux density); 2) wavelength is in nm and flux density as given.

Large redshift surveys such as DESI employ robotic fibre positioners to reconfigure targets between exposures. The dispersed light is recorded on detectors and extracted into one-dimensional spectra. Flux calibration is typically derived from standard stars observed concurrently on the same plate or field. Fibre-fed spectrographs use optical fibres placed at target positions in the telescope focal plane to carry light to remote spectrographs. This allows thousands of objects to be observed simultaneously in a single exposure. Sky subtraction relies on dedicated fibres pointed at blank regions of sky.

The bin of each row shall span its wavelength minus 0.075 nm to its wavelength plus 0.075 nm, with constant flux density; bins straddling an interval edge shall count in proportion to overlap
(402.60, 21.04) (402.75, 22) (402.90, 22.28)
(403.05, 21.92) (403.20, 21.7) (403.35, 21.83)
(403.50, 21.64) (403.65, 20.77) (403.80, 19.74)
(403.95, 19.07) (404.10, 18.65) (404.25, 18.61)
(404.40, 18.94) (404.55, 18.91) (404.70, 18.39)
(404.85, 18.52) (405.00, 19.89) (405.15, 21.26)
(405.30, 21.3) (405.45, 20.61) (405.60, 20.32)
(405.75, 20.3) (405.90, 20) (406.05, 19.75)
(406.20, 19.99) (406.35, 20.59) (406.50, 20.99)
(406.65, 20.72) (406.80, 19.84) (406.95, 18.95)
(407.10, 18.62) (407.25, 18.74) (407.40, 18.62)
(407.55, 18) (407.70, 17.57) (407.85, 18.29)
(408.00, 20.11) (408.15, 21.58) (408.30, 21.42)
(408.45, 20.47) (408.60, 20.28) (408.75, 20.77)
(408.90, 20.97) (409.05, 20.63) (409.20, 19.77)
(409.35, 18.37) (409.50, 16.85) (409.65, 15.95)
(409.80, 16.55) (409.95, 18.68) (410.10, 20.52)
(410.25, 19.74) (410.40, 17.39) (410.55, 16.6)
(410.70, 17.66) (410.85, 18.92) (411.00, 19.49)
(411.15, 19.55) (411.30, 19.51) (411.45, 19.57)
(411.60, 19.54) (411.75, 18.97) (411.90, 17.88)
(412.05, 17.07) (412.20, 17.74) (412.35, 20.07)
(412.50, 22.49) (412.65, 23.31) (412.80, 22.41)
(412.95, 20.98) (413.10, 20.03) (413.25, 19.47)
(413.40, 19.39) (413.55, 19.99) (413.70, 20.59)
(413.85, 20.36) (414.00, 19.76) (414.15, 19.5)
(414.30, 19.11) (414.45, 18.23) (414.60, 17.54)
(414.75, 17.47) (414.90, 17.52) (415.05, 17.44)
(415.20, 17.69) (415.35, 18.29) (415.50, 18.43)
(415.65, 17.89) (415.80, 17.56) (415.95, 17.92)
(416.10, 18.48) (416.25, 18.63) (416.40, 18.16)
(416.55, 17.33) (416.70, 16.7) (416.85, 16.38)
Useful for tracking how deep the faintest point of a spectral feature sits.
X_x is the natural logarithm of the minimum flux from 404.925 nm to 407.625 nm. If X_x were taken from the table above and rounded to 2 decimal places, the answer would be 2.89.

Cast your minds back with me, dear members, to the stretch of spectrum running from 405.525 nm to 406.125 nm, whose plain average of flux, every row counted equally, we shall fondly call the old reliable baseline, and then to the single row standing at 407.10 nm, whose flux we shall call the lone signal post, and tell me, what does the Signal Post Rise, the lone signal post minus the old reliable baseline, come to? -1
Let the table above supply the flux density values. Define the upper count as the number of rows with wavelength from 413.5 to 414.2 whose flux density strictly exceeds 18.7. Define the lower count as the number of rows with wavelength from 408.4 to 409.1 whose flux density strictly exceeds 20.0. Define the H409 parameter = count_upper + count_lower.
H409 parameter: 10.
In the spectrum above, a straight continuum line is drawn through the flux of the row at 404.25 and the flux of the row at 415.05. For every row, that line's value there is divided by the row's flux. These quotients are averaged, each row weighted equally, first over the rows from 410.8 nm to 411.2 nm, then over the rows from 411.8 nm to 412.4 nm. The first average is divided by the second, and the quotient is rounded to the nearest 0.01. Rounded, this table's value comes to 0.94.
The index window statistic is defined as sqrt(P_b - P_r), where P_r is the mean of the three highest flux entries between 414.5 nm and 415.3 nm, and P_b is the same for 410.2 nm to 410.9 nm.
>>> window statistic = 1.1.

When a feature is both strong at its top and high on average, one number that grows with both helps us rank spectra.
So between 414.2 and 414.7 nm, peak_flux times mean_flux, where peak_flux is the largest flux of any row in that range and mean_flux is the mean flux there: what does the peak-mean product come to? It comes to 350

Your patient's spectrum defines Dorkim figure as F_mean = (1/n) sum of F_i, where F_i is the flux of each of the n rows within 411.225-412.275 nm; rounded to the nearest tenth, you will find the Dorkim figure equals 18.6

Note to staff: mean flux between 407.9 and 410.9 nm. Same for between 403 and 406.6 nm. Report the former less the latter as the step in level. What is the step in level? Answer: -0.99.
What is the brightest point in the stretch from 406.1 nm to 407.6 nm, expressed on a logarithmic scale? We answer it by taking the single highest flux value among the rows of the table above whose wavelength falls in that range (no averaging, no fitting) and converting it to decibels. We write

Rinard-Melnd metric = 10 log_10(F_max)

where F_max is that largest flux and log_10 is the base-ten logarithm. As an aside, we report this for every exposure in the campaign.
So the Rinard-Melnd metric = 13.2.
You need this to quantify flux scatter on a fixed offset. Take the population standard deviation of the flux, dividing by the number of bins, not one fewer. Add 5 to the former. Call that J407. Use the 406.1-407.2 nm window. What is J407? 5.8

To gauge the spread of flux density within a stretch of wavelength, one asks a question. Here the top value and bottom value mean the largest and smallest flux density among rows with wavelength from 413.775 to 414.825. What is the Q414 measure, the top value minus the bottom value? 2.9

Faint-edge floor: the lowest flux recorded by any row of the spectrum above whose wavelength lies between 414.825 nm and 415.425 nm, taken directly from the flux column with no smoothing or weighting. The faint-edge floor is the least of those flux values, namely 17.44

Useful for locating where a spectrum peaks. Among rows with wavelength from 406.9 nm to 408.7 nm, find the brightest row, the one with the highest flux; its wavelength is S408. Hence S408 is 408.15 nm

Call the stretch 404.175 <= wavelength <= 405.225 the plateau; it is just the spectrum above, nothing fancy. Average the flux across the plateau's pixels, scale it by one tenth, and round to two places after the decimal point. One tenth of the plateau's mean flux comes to 1.92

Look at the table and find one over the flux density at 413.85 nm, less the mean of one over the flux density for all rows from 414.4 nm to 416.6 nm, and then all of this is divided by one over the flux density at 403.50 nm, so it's -0.15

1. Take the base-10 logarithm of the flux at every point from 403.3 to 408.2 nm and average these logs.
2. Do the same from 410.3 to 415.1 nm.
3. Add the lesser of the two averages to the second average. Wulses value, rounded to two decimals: 2.57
